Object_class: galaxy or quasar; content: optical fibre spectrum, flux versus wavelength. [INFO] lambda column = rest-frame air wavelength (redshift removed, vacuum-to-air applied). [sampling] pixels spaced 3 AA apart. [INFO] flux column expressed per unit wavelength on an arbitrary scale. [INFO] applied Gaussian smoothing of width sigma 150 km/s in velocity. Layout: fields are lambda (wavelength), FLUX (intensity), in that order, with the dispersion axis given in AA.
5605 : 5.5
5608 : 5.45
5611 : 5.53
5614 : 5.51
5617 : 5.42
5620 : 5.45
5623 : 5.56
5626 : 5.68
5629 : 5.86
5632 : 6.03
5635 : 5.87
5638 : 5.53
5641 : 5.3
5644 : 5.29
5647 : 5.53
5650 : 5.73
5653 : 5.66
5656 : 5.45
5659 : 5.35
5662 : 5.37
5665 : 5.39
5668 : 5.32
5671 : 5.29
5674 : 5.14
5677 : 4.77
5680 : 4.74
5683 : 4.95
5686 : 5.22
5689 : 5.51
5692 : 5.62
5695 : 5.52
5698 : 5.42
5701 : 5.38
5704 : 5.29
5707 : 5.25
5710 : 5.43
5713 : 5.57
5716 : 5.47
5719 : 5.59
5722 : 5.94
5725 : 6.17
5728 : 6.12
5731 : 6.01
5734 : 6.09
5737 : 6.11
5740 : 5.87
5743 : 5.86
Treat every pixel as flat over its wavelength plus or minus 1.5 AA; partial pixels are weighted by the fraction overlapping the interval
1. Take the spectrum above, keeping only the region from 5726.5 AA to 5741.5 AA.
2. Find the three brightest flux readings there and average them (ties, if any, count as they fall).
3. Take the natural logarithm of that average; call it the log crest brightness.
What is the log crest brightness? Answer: 1.81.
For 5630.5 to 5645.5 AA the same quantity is 1.76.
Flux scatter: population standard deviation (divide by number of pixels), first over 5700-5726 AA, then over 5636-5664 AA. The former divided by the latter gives 1.9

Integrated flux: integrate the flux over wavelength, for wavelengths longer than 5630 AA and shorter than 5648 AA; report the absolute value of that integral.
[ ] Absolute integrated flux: 101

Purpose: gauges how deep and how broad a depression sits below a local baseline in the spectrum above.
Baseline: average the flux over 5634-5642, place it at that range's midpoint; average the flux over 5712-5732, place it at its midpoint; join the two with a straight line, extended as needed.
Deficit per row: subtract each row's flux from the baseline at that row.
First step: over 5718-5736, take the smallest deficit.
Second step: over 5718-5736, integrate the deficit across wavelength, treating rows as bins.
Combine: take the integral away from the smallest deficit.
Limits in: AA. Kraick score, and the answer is 2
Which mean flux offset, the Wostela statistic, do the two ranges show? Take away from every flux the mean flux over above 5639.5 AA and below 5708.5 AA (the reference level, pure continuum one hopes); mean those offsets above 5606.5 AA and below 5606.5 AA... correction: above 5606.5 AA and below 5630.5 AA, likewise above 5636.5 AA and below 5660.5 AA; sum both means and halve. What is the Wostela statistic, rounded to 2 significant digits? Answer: 0.19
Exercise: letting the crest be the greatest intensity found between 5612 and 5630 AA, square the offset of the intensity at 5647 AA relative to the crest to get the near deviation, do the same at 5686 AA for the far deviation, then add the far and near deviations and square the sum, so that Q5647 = 0.27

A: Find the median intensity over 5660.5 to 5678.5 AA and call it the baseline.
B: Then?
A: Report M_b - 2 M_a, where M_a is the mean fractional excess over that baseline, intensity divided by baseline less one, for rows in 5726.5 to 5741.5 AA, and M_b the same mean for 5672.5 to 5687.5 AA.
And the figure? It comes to -0.34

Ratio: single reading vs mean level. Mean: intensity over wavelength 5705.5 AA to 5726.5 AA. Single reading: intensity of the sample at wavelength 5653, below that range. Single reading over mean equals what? 1.01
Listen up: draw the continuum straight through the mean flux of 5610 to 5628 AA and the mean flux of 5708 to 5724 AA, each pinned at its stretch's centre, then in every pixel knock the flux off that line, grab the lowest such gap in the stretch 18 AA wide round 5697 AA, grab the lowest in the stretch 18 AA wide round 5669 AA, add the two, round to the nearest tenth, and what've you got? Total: 0.1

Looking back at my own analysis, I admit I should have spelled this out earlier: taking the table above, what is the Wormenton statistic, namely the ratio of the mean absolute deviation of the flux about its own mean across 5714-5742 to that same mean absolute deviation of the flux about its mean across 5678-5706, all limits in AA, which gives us 0.88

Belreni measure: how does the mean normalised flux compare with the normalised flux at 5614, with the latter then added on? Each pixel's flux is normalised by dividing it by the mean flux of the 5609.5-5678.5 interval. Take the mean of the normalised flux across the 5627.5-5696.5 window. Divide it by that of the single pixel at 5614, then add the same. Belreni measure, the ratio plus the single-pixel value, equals 1.99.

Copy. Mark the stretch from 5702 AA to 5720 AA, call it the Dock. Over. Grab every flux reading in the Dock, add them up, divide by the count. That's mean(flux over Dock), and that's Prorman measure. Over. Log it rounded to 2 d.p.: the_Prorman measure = 5.43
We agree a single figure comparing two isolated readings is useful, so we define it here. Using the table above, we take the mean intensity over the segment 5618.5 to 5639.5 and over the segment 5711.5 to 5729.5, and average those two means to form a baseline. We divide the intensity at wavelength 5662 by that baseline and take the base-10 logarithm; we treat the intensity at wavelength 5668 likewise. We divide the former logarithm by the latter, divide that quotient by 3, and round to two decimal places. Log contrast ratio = 0.29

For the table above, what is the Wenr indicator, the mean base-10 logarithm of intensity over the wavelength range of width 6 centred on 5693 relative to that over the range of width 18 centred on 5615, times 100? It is 101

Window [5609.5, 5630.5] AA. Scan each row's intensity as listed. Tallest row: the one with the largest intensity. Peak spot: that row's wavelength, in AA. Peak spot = 5629 AA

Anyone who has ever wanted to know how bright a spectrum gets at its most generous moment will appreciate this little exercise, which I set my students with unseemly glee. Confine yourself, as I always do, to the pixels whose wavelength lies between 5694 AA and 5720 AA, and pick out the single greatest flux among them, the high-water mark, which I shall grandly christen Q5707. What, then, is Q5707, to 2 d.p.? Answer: 5.59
